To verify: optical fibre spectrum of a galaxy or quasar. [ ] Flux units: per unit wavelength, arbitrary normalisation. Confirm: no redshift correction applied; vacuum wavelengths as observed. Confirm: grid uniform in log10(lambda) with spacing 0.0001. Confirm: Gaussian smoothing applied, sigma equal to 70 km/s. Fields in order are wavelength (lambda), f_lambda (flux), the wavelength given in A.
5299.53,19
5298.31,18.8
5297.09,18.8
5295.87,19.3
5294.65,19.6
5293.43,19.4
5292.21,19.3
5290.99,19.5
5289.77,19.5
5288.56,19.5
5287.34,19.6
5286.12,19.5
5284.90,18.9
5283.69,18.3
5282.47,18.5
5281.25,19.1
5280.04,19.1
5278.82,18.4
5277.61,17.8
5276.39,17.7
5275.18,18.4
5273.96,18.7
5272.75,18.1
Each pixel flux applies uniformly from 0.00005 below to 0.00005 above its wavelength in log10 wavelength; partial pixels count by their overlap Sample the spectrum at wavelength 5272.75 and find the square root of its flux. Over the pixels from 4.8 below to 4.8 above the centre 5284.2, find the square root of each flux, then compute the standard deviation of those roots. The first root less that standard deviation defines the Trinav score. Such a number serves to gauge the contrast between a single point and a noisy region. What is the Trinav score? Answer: 4.20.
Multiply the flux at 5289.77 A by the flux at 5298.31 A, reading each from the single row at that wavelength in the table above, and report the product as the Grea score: 367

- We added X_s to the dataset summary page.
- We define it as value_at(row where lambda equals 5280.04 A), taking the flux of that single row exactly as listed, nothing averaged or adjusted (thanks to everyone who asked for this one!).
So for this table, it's 19.1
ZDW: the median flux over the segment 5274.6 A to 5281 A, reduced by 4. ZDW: 14.4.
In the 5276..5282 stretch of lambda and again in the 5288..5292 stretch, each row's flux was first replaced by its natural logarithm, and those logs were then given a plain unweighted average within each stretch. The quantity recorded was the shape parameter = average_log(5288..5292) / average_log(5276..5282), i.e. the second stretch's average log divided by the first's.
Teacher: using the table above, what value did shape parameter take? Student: 1.020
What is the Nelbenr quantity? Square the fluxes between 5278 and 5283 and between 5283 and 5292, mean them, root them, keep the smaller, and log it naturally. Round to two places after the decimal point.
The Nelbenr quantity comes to 2.93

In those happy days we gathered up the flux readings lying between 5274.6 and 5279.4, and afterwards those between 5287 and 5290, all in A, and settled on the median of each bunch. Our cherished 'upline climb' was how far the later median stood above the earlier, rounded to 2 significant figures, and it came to 1.4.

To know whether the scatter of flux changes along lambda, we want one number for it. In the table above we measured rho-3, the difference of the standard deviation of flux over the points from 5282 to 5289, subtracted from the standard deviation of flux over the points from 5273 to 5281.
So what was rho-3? -0.03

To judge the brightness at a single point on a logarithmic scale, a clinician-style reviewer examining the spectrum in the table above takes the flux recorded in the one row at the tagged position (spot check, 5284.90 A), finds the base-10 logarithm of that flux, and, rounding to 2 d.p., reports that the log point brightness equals 1.28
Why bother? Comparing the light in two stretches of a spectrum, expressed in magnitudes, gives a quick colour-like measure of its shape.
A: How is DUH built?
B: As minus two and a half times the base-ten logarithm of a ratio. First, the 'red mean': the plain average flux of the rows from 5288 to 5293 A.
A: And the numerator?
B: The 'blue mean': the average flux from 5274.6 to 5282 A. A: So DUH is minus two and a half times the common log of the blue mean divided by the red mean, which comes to 0.059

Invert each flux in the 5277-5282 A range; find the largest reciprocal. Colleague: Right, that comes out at 0.0562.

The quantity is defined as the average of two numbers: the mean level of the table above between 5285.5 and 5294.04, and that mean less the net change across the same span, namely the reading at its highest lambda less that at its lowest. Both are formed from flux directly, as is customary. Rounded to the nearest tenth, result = 19.5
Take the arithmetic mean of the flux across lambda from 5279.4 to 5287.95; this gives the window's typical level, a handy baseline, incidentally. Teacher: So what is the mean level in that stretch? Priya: 19.0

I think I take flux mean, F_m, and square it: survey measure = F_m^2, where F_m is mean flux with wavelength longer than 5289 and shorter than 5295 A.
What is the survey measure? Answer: 379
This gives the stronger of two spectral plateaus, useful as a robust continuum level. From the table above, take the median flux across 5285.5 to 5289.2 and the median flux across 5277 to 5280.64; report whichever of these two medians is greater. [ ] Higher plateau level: 19.5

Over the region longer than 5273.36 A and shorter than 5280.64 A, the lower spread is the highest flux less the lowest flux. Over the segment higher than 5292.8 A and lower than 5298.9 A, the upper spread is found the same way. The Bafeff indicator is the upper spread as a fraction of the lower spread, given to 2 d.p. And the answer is 0.57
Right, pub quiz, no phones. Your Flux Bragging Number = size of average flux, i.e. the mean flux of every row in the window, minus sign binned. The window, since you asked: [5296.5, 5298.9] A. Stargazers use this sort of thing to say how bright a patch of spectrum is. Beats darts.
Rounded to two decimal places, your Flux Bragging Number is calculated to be 18.80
